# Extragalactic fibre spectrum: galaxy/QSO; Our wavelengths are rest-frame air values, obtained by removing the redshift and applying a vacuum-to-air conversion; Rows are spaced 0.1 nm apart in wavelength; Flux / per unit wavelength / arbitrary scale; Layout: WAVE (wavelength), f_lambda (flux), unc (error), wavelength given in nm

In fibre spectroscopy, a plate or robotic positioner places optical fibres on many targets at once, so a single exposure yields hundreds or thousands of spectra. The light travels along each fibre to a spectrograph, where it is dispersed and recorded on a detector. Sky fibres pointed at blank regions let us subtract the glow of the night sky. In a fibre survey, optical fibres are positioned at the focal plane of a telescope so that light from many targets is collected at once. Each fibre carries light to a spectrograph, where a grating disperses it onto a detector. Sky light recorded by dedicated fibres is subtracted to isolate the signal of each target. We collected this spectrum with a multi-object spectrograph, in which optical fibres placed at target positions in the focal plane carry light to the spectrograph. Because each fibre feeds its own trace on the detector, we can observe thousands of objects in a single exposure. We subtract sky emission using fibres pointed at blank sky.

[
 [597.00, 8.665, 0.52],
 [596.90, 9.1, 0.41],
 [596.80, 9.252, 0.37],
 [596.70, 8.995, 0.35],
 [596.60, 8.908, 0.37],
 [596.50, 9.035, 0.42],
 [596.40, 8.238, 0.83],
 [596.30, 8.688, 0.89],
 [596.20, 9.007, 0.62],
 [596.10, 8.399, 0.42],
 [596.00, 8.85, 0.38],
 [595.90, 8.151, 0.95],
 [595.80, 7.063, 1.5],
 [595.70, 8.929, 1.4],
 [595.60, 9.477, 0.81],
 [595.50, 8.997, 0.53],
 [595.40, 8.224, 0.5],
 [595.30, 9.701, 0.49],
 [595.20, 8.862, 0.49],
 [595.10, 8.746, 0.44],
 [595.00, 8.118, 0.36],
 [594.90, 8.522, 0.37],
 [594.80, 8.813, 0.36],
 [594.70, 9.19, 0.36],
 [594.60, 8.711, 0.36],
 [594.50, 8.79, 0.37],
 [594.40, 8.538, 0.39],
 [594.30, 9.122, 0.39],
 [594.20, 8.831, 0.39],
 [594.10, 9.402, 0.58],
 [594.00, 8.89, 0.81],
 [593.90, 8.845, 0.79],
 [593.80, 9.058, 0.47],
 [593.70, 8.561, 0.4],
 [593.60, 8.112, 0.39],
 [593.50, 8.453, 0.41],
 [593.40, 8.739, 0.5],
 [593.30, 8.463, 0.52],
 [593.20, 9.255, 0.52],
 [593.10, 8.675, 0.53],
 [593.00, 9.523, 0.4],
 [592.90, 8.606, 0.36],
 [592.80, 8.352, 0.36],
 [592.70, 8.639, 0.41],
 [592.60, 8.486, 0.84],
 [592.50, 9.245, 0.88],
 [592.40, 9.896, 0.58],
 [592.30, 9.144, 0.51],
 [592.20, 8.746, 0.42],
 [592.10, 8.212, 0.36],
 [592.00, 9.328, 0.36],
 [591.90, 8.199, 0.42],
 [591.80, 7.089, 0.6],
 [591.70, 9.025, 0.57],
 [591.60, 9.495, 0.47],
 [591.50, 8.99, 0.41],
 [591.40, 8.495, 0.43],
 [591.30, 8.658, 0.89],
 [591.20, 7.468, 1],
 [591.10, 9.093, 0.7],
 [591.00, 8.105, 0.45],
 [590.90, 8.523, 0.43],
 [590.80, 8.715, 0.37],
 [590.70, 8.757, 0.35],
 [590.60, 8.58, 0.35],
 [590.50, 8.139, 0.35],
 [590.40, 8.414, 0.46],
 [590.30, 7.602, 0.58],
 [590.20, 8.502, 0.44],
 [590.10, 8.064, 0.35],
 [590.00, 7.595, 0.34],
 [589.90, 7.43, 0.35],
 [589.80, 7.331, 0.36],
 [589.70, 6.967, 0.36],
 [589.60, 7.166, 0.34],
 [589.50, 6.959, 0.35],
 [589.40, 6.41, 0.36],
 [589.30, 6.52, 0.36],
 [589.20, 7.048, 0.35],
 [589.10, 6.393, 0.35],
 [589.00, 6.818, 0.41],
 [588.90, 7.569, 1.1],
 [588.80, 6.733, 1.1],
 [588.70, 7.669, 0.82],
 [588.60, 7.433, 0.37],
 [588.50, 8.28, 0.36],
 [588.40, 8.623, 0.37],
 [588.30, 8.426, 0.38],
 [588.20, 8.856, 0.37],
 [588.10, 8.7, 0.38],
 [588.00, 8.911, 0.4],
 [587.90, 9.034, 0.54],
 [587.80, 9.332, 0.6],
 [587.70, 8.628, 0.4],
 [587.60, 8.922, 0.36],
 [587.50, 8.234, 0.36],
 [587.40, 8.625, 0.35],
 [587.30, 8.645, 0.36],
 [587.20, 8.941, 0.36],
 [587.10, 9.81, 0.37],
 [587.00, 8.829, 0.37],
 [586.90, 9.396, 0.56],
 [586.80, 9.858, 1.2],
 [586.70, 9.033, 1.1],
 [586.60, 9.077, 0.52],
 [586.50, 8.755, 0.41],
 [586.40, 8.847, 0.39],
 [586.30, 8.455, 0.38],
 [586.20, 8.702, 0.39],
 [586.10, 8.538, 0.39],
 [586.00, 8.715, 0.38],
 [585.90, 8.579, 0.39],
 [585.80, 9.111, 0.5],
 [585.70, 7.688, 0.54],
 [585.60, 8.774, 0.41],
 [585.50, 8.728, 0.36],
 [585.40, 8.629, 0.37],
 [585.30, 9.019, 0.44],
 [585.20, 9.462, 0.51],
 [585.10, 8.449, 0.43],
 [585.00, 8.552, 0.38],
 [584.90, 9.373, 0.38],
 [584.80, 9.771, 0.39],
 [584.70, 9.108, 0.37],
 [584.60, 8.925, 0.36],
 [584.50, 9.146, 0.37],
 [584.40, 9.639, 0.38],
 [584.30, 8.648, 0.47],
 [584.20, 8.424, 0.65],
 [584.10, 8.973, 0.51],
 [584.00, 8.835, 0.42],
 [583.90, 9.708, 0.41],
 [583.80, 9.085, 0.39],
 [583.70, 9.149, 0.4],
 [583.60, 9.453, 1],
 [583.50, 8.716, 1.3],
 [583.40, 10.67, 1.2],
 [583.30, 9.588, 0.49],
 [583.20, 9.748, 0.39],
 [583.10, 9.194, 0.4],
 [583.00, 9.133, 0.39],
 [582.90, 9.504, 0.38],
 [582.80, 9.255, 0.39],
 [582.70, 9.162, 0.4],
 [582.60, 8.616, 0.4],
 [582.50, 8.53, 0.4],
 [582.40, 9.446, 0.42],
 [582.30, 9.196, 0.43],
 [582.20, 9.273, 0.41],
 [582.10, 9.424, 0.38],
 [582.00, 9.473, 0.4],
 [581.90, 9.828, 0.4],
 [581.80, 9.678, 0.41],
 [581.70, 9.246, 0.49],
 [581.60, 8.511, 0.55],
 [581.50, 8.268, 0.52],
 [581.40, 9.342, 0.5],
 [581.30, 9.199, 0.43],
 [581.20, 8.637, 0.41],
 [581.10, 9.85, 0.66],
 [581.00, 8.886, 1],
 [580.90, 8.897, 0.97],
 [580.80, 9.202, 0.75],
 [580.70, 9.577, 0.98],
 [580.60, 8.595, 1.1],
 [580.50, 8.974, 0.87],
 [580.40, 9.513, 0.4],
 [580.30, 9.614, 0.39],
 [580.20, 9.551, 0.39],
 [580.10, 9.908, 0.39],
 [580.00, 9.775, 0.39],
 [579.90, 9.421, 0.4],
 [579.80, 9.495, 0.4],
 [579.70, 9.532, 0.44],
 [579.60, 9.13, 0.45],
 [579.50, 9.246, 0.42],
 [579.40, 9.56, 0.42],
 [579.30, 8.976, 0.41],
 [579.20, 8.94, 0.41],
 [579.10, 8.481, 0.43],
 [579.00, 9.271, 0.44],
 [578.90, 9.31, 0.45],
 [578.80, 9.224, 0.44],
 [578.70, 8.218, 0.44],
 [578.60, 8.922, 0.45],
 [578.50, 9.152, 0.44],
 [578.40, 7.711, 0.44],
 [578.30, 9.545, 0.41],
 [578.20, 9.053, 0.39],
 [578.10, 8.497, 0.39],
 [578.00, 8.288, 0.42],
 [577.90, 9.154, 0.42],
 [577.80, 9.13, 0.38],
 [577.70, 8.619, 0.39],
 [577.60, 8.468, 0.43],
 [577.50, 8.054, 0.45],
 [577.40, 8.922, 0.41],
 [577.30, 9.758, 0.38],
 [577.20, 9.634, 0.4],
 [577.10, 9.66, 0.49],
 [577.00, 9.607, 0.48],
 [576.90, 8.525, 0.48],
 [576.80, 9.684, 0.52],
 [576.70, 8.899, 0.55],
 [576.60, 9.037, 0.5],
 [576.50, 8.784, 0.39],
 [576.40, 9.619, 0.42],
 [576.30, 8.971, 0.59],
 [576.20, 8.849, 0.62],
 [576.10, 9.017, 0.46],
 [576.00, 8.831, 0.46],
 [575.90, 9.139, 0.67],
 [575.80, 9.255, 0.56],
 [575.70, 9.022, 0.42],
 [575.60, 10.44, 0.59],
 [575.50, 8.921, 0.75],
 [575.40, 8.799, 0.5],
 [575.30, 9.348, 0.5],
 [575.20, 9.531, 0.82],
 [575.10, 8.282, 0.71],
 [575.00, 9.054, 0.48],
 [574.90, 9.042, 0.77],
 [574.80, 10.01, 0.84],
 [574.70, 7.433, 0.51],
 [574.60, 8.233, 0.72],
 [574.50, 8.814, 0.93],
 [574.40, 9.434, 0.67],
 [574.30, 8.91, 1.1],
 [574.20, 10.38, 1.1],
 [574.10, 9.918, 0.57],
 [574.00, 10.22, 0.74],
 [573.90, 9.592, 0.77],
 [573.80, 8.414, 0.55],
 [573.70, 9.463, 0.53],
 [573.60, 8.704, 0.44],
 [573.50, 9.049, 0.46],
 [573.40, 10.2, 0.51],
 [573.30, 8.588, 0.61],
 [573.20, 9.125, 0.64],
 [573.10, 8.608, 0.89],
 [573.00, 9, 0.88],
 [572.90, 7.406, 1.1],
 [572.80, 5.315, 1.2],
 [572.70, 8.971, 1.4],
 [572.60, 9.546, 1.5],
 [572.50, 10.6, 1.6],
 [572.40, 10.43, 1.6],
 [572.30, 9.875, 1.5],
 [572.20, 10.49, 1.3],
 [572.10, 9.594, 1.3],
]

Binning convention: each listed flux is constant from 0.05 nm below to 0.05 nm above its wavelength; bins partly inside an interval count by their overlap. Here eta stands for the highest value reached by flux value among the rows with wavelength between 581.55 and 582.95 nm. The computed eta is 9.828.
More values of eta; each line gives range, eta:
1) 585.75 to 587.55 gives 9.858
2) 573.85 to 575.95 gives 10.44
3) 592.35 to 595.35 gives 9.896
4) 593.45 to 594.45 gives 9.402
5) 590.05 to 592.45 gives 9.896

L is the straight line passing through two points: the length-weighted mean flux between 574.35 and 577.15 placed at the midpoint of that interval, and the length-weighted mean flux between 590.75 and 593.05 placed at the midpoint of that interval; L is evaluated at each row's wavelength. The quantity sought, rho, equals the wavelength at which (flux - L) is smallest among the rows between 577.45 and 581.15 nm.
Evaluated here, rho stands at 578.40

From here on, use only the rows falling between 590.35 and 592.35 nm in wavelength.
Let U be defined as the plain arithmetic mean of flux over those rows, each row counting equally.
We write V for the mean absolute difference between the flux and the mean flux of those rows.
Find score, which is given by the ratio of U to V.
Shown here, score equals 20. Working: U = 8.6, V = 0.438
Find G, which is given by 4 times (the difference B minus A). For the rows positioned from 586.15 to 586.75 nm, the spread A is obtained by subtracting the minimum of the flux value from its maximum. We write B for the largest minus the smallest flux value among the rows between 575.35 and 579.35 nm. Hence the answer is 8.4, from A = 0.6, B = 2.7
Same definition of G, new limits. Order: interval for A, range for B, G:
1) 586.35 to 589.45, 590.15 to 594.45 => -2.6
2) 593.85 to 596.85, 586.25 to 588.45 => -4.1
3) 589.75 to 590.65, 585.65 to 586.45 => 0.7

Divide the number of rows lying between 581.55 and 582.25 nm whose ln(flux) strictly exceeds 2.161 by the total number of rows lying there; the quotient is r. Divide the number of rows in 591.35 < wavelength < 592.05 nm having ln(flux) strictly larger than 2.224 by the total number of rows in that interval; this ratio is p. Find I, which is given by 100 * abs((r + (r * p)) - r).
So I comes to 24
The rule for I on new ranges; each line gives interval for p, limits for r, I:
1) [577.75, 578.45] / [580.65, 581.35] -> 12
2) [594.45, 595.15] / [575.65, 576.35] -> 0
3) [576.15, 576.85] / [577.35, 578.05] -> 12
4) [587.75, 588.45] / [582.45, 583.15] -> 10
